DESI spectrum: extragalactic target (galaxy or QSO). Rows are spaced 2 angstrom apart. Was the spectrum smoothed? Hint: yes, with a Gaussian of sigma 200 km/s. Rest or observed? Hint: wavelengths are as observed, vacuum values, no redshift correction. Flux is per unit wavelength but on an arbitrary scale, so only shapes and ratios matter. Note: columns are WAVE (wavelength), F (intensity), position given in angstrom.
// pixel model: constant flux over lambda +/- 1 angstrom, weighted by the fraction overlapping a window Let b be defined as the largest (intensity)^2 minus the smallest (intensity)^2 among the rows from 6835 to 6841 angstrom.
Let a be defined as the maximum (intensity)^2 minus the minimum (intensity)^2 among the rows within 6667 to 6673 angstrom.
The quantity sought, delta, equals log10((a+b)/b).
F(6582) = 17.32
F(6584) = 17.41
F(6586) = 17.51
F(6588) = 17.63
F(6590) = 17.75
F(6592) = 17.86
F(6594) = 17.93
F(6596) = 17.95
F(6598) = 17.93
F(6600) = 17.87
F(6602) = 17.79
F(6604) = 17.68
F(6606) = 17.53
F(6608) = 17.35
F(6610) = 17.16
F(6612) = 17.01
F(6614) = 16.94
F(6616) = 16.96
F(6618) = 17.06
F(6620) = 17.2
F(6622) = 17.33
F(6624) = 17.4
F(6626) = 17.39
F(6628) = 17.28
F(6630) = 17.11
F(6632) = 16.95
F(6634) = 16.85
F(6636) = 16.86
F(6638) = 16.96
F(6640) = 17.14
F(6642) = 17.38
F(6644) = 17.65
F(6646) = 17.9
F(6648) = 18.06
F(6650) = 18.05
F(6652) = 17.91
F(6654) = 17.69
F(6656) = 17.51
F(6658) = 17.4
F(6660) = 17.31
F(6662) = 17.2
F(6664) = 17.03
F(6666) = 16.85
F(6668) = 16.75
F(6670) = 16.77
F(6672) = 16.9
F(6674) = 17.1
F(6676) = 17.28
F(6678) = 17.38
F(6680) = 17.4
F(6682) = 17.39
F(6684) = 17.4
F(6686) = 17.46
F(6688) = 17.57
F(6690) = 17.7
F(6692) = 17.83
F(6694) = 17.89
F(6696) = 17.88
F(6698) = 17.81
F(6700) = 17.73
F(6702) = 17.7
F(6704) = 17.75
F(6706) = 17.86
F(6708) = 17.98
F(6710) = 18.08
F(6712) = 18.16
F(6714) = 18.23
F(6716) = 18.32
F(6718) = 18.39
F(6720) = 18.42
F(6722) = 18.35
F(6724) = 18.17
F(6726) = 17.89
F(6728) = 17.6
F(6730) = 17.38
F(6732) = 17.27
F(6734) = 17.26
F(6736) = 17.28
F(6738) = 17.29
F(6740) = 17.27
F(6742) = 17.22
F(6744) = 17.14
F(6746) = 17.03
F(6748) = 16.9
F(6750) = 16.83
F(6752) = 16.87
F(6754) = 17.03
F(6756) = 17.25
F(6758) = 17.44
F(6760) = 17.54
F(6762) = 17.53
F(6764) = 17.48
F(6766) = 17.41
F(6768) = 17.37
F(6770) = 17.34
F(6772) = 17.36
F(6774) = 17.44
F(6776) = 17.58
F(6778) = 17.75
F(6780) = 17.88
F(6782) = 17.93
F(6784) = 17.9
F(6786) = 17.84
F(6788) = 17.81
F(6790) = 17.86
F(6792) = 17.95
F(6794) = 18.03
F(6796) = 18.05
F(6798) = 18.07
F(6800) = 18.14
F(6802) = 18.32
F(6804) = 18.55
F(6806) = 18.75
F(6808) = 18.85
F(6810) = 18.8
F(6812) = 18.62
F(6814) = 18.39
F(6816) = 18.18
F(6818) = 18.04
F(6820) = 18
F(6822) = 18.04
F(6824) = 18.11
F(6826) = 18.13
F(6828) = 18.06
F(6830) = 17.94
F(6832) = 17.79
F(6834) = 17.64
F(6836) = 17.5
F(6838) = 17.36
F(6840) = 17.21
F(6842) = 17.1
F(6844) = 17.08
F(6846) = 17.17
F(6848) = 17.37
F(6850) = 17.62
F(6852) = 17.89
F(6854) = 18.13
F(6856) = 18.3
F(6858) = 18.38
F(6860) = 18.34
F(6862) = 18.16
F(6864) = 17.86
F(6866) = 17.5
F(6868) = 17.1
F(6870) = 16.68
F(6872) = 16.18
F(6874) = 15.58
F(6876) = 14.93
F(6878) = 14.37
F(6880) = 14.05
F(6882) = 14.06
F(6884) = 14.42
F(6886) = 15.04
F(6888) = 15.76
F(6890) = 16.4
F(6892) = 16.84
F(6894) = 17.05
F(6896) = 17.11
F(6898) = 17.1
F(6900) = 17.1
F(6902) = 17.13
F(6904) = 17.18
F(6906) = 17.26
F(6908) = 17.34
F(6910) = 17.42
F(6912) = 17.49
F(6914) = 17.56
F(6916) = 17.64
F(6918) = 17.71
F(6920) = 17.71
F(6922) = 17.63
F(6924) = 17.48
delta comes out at 0.18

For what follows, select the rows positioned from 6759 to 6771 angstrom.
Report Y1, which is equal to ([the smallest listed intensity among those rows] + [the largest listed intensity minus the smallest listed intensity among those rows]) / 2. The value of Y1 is 8.77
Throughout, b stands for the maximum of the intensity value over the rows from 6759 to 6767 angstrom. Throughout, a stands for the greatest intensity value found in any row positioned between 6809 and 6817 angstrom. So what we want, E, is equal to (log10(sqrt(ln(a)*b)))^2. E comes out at 0.732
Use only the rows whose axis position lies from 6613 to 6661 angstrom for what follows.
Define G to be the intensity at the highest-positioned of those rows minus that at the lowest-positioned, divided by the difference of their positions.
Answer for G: 0.01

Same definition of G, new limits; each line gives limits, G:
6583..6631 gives -0.01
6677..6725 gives 0.02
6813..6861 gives 0.00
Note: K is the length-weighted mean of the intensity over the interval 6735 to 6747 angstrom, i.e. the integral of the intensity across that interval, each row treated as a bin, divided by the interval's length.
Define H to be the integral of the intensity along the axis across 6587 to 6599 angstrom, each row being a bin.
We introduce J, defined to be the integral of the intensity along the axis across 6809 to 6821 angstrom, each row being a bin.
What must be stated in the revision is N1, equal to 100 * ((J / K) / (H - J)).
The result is -215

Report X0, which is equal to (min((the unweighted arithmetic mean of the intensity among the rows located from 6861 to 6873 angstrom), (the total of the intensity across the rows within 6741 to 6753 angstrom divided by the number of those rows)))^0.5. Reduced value 4.12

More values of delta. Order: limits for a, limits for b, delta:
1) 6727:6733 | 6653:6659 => 0.33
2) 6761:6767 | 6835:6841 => 0.15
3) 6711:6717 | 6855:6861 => 0.48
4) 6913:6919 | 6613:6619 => 0.36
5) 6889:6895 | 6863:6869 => 0.26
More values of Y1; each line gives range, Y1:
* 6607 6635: 8.70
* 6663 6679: 8.69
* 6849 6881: 9.19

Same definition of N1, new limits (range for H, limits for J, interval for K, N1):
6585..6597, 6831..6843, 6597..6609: 291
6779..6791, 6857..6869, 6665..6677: -5280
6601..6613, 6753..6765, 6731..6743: 2416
